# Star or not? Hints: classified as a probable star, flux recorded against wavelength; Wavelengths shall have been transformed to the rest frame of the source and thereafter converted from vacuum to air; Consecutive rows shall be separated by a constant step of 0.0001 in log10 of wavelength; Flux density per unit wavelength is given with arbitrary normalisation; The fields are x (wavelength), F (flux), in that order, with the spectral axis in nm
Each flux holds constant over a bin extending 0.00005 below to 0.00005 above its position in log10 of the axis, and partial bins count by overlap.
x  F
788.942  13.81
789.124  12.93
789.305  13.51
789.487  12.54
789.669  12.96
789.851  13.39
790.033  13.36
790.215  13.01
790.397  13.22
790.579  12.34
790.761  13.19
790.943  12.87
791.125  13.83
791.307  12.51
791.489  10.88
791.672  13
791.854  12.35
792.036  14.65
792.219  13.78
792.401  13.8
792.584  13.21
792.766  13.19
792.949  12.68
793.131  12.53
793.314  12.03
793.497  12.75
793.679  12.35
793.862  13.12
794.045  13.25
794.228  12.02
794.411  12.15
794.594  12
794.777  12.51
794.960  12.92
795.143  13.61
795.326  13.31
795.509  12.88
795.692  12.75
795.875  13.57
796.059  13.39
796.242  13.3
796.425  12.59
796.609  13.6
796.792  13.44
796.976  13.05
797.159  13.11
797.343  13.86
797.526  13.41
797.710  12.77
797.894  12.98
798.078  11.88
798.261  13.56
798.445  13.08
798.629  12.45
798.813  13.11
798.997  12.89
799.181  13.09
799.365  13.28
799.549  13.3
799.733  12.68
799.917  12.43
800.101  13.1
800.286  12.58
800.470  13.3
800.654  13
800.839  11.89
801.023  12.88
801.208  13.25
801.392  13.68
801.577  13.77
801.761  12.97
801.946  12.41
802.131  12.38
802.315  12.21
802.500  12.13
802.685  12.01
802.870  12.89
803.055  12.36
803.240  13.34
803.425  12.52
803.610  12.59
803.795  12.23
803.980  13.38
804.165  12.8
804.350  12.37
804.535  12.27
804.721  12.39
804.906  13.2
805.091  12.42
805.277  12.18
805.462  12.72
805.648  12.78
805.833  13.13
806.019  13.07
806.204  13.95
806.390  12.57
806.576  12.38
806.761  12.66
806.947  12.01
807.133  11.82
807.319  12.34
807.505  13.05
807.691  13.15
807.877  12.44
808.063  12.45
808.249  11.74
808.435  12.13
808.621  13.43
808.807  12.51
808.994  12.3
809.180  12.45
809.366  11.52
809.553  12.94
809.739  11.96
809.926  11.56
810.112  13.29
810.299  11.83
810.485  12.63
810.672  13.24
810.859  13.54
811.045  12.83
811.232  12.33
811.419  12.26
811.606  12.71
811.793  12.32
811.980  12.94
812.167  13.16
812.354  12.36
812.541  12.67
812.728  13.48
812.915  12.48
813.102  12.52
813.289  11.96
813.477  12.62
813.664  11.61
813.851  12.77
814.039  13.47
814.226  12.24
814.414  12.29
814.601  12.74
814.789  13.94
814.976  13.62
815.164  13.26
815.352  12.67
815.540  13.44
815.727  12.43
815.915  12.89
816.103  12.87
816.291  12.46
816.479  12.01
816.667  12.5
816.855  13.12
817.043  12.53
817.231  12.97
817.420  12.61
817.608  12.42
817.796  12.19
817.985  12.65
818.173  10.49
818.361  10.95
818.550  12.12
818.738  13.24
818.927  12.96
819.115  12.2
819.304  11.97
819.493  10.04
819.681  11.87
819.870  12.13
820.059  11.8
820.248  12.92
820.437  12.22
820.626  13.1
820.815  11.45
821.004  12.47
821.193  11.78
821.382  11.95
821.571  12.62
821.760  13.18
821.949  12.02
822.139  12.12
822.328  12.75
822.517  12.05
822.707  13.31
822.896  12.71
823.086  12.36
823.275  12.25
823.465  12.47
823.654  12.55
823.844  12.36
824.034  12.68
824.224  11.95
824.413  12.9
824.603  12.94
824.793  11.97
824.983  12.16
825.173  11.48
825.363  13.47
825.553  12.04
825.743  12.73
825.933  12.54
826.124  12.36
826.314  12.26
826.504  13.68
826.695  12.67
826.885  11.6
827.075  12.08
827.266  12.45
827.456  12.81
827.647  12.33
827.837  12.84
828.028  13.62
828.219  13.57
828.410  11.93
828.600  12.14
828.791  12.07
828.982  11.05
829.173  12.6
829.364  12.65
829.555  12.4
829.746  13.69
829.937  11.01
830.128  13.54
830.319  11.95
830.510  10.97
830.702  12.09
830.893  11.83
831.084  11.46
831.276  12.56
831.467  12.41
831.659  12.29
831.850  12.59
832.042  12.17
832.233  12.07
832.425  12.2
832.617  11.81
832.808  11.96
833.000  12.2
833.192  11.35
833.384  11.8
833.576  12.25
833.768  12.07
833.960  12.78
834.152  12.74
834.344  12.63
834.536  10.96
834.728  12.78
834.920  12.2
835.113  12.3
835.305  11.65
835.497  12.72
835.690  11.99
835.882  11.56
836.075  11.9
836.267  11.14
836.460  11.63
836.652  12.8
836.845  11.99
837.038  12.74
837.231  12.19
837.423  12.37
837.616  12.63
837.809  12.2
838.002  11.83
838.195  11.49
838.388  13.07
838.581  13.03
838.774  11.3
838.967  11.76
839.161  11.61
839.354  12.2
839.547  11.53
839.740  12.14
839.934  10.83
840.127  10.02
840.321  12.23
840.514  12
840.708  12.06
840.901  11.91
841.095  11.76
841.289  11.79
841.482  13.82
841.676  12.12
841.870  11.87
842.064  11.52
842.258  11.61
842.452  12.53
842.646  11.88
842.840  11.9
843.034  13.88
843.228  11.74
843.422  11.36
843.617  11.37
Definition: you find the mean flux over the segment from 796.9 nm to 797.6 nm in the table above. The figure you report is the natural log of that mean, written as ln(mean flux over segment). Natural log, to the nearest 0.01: 2.59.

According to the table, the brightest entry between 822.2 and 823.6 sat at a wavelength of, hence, 822.707 nm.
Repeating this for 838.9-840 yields 839.354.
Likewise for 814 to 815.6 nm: 814.789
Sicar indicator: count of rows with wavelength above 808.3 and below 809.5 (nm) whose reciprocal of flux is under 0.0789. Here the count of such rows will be 1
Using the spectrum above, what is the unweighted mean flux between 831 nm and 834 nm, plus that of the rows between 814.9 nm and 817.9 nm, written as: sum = 24.9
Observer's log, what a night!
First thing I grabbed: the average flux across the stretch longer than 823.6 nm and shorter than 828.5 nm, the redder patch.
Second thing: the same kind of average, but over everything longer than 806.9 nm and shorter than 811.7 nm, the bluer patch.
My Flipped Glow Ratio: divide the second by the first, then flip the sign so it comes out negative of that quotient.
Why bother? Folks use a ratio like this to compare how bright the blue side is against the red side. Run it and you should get -1.00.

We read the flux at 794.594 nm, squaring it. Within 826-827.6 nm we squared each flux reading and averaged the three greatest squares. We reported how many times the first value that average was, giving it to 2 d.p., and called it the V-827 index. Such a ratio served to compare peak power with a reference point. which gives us 1.18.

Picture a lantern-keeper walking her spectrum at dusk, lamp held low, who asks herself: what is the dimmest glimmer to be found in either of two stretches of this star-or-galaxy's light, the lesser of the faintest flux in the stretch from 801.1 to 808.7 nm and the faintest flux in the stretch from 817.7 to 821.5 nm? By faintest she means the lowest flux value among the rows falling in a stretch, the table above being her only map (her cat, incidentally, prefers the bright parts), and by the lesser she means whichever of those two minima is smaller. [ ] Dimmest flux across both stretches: 10.0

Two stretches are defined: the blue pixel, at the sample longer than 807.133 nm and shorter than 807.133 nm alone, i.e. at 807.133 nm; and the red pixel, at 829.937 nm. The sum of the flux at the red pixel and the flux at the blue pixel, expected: 22.8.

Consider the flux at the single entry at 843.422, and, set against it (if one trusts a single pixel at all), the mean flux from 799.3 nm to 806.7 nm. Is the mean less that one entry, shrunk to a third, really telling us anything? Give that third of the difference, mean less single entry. 0.5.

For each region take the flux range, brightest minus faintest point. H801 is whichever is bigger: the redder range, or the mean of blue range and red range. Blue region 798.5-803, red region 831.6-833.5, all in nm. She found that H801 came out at 1.6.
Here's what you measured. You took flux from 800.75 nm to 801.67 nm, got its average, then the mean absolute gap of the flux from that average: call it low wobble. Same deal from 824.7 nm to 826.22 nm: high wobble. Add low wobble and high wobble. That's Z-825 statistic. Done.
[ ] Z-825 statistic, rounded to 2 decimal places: 1.00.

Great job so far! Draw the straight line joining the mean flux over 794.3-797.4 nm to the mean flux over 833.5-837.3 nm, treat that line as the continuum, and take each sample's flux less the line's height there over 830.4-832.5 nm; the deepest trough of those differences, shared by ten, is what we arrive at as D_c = -0.129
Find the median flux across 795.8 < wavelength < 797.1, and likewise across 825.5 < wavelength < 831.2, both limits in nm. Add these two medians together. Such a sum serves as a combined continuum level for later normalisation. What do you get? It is 25.7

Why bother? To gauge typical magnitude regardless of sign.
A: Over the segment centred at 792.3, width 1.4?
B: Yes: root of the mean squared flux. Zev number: 13.3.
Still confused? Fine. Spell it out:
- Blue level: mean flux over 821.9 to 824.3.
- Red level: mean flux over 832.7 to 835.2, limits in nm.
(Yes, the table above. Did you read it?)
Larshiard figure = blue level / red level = 1.02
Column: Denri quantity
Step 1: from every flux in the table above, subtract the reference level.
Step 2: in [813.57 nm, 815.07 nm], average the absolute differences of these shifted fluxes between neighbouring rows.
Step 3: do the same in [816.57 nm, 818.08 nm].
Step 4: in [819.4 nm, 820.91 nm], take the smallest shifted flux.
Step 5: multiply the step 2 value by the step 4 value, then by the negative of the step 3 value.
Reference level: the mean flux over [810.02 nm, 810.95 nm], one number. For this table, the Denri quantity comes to 0.86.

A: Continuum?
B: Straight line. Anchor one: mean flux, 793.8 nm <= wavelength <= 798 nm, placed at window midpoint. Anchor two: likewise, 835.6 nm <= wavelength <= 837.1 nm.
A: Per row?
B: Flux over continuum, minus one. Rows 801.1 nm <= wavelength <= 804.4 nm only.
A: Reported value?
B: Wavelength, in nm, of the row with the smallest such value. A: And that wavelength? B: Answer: 802.685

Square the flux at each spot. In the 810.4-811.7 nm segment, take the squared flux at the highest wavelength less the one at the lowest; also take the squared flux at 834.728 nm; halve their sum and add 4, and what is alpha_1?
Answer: 87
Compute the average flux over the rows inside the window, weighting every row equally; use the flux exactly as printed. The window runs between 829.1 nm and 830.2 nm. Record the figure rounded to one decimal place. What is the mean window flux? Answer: 12.6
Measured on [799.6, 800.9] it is 12.7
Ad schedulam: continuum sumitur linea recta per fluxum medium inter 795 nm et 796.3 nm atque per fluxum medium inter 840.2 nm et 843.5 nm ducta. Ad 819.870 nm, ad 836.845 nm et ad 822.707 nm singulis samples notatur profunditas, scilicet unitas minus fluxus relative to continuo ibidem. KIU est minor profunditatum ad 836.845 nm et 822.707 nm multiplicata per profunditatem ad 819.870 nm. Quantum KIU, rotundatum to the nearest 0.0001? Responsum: -0.0024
